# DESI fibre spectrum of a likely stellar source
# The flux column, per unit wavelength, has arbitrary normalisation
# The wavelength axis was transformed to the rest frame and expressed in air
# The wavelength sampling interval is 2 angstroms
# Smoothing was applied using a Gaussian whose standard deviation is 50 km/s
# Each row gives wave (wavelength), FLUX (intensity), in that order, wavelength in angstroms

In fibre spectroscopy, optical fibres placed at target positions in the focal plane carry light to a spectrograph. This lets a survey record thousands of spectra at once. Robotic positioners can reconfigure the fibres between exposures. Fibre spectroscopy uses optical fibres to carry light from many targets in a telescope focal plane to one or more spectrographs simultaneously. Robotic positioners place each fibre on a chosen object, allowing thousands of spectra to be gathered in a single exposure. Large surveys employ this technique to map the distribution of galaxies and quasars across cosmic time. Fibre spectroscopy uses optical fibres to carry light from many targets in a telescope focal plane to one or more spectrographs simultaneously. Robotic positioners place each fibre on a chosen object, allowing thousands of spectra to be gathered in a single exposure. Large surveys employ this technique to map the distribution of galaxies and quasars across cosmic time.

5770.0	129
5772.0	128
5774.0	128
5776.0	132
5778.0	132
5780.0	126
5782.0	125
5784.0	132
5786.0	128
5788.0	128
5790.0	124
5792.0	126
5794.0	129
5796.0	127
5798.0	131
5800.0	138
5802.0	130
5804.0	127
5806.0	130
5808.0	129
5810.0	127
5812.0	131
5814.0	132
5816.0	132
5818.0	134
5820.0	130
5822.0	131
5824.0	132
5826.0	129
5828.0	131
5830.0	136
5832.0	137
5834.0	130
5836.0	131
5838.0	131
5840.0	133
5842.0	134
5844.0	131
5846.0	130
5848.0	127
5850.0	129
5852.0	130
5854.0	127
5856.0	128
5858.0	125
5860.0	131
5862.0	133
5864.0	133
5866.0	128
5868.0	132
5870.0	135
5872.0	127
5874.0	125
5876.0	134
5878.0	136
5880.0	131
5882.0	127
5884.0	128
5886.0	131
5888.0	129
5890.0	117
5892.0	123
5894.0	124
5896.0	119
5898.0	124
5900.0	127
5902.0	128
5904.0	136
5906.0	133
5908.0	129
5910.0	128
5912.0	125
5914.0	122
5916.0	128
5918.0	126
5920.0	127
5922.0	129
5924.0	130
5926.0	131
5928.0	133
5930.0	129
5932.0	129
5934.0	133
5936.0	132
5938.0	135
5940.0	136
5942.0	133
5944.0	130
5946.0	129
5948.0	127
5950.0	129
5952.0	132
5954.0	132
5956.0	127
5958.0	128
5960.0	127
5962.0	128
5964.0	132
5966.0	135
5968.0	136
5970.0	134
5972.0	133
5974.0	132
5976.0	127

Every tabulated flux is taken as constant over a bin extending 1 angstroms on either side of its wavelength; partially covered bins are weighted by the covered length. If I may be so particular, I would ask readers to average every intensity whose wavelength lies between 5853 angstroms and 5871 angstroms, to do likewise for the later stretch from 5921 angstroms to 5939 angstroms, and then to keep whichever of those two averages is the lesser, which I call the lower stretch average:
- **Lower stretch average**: 130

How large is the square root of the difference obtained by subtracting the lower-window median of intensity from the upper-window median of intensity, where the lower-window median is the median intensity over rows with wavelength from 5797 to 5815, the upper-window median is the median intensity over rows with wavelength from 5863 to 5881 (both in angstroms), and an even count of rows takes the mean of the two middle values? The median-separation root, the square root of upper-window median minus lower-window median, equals 1.4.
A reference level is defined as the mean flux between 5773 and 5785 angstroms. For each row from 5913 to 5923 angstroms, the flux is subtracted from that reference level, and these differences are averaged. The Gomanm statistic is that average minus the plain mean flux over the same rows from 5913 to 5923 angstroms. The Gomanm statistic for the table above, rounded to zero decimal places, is -124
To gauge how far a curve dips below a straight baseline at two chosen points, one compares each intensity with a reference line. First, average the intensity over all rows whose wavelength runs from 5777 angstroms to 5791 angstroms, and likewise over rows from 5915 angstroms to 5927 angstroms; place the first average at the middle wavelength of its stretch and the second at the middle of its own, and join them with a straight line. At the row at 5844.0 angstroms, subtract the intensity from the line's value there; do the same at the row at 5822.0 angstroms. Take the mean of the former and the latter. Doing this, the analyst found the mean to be -2.9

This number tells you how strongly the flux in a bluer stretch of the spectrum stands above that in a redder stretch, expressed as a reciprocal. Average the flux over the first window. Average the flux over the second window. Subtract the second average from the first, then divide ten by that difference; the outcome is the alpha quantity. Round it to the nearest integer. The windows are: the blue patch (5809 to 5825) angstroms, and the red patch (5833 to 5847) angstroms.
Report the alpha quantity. -33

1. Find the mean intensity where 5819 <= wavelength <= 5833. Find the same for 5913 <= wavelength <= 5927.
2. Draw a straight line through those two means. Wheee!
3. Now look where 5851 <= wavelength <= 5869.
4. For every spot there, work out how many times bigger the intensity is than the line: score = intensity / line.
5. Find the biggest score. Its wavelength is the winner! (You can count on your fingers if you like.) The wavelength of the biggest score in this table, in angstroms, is 5864.0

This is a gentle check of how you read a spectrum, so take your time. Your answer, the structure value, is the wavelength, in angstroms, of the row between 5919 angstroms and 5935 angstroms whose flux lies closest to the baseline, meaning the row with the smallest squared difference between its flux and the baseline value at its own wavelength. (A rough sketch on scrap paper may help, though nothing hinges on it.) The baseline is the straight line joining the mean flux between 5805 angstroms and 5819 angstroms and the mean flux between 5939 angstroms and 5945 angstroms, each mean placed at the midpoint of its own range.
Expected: 5934.0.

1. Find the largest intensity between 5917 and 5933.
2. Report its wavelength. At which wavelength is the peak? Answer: 5928.0 angstroms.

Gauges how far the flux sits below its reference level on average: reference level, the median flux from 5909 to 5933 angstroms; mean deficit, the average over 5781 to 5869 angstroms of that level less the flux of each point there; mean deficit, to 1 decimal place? -1.7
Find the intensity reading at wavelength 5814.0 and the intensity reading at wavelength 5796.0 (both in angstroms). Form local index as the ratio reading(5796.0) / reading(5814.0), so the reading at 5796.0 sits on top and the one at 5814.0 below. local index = 0.96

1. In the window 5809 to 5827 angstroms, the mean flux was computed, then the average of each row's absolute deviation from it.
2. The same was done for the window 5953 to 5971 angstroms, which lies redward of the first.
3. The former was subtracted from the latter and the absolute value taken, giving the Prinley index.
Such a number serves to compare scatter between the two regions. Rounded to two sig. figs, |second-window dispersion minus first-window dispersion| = 1.6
